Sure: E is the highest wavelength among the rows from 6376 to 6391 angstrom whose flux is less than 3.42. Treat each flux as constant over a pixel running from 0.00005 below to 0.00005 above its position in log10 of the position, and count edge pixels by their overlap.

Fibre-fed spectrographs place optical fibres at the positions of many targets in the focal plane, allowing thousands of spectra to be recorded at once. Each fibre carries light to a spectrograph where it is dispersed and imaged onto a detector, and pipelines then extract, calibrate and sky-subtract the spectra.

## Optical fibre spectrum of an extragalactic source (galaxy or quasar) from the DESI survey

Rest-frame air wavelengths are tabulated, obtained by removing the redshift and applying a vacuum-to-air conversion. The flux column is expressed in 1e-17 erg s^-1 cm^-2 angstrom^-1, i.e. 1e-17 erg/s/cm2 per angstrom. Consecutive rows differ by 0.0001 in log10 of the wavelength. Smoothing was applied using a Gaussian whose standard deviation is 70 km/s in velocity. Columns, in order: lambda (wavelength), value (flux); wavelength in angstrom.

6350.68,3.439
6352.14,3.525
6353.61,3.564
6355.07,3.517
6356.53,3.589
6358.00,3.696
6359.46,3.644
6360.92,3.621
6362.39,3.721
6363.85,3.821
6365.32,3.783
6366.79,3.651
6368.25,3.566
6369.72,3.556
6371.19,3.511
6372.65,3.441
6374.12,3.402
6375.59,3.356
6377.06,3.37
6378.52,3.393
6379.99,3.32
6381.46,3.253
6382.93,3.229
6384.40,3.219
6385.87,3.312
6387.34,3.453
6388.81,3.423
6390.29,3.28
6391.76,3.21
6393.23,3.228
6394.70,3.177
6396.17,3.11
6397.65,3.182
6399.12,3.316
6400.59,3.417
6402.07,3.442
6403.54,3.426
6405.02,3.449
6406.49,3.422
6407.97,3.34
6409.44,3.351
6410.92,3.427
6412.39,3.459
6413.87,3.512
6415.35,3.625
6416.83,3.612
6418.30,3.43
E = 6390.29 angstrom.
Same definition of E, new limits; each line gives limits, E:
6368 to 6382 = 6381.46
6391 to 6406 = 6400.59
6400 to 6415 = 6409.44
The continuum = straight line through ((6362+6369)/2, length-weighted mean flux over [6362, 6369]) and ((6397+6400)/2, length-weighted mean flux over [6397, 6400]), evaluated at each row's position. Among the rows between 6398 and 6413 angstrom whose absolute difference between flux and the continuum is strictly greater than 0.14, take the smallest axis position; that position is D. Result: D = 6400.59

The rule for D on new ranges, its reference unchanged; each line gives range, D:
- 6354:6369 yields 6355.07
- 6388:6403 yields 6391.76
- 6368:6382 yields 6372.65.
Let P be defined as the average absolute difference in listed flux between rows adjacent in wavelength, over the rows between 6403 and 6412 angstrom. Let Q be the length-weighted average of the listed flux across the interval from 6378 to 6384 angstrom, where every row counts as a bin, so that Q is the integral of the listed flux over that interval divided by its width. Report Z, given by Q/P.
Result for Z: 75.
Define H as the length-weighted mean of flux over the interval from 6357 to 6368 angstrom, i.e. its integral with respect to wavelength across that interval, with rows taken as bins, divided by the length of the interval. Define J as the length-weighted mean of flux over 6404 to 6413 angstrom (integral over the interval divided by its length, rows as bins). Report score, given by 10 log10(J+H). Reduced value 8.52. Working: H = 3.70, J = 3.41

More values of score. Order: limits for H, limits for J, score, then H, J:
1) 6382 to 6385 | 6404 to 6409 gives 8.21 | 3.23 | 3.40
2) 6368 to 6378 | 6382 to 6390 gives 8.31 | 3.45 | 3.32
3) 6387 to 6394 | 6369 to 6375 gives 8.31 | 3.31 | 3.47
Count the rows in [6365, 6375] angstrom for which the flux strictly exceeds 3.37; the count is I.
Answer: 7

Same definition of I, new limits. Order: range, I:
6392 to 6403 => 2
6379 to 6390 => 2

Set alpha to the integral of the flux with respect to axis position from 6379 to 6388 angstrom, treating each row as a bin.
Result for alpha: 29.7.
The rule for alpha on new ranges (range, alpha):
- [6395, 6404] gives 29.8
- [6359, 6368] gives 33.3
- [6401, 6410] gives 30.7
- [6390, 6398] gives 25.6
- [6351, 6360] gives 32.2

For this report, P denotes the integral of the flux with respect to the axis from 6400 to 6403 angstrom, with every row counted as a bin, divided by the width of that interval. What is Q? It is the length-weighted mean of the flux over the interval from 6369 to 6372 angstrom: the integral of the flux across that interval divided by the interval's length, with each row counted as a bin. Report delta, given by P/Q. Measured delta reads 0.97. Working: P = 3.4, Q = 3.54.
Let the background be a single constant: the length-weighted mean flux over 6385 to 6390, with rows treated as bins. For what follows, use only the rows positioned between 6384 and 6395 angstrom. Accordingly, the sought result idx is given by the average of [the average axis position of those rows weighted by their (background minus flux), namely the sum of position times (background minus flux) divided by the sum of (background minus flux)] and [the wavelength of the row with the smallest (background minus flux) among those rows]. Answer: 6389.3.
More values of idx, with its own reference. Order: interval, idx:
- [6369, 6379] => 6370.3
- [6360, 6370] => 6364.3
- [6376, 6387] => 6380.8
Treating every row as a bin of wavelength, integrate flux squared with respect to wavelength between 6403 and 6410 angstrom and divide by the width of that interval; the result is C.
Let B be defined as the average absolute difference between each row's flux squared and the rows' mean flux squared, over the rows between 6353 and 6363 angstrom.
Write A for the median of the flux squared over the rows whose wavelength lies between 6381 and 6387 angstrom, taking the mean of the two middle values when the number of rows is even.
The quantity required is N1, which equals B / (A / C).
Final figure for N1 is 0.45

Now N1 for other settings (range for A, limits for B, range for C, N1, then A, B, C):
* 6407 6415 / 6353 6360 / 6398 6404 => 0.38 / 11.7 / 0.393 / 11.5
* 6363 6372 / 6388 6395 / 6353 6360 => 0.46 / 13.0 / 0.463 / 13.0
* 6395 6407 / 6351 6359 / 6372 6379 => 0.36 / 11.7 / 0.370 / 11.5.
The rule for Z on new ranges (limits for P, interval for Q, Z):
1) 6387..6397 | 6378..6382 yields 53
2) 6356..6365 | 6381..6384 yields 42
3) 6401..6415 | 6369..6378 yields 86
